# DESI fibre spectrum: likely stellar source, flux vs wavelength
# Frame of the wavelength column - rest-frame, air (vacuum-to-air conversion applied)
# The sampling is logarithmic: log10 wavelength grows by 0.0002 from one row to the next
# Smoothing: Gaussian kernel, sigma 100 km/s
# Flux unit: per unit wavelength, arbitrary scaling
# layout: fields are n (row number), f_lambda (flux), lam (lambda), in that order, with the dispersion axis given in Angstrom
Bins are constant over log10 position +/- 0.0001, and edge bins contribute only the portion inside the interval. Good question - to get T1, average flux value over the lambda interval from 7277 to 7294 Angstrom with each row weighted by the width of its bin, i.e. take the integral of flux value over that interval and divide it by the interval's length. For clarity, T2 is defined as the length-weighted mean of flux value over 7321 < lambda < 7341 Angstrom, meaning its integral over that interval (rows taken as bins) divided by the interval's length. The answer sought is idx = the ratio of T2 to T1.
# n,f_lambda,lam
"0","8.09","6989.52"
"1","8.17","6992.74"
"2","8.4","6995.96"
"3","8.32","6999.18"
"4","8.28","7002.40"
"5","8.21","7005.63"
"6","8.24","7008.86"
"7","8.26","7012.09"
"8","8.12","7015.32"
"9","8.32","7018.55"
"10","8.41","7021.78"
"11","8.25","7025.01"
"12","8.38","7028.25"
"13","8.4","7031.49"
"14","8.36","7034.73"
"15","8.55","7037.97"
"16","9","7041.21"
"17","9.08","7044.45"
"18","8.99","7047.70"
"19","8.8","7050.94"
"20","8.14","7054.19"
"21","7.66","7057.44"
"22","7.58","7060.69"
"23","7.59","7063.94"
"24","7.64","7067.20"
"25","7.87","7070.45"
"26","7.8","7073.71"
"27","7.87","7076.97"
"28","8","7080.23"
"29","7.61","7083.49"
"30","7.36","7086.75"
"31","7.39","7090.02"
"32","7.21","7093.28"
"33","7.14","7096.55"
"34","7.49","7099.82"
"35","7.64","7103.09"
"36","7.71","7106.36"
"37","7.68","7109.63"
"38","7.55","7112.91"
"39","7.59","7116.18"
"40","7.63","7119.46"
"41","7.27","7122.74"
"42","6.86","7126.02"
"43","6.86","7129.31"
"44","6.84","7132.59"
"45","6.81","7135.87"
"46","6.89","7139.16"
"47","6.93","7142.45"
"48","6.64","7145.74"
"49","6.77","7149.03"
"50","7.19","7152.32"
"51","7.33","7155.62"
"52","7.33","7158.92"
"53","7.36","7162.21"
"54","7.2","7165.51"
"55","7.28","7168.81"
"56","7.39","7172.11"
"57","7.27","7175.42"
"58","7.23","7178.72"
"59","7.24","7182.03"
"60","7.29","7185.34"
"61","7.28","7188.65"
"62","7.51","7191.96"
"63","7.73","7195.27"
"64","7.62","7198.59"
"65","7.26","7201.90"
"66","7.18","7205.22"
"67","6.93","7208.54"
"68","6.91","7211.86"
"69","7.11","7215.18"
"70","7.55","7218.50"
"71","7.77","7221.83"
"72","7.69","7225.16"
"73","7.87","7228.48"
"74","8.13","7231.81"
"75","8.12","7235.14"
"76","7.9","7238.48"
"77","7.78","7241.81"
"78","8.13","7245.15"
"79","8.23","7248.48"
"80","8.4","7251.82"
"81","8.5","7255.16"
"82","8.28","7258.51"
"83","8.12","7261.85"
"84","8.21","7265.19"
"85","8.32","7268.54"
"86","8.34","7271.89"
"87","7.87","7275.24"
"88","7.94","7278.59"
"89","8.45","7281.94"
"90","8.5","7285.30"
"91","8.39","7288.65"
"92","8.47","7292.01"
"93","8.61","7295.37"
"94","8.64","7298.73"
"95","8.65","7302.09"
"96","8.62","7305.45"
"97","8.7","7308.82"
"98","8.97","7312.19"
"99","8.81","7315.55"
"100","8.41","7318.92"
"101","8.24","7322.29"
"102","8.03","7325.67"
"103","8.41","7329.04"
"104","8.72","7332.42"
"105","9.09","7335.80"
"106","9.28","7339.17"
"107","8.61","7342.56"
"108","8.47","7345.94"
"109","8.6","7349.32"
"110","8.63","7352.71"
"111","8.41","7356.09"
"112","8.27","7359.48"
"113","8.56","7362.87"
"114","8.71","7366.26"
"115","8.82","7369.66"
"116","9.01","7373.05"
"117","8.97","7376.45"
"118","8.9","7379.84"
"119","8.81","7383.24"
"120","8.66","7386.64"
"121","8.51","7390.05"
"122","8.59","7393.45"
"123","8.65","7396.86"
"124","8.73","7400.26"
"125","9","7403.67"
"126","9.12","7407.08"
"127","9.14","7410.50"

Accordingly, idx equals 1.03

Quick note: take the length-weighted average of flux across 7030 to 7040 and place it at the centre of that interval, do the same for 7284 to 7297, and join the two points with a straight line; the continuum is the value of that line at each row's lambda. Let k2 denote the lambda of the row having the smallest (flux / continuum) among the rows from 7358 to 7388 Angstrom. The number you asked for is 7359.48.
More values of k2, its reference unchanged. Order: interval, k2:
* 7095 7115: 7096.55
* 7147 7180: 7149.03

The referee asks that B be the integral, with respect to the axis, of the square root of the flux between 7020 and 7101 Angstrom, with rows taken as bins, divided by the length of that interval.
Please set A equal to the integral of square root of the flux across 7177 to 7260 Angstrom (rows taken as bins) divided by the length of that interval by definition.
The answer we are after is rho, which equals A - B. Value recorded -0.06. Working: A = 2.77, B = 2.83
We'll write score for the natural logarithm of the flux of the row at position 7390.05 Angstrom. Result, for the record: 2.14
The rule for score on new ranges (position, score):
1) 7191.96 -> 2.02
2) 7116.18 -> 2.03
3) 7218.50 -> 2.02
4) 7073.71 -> 2.05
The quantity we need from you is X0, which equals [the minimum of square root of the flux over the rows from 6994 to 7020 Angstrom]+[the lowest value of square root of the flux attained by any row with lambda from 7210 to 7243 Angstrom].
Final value 5.48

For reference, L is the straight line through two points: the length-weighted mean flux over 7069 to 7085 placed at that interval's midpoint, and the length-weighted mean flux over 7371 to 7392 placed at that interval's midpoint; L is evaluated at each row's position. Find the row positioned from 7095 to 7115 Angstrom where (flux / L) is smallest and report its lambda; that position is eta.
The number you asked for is 7096.55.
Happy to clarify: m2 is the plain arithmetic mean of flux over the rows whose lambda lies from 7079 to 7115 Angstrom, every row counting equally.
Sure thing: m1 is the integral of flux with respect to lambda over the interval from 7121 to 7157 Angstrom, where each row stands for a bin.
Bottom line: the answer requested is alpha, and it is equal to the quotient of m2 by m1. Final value 0.0301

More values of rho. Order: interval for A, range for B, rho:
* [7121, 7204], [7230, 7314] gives -0.21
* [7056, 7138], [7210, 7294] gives -0.10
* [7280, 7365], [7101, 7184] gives 0.24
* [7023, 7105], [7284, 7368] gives -0.11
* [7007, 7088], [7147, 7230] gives 0.15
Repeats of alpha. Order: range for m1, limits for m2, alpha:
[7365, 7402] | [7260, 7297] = 0.0256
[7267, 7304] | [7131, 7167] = 0.0227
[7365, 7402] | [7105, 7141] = 0.0223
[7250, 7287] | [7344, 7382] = 0.0283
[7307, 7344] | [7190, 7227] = 0.0231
